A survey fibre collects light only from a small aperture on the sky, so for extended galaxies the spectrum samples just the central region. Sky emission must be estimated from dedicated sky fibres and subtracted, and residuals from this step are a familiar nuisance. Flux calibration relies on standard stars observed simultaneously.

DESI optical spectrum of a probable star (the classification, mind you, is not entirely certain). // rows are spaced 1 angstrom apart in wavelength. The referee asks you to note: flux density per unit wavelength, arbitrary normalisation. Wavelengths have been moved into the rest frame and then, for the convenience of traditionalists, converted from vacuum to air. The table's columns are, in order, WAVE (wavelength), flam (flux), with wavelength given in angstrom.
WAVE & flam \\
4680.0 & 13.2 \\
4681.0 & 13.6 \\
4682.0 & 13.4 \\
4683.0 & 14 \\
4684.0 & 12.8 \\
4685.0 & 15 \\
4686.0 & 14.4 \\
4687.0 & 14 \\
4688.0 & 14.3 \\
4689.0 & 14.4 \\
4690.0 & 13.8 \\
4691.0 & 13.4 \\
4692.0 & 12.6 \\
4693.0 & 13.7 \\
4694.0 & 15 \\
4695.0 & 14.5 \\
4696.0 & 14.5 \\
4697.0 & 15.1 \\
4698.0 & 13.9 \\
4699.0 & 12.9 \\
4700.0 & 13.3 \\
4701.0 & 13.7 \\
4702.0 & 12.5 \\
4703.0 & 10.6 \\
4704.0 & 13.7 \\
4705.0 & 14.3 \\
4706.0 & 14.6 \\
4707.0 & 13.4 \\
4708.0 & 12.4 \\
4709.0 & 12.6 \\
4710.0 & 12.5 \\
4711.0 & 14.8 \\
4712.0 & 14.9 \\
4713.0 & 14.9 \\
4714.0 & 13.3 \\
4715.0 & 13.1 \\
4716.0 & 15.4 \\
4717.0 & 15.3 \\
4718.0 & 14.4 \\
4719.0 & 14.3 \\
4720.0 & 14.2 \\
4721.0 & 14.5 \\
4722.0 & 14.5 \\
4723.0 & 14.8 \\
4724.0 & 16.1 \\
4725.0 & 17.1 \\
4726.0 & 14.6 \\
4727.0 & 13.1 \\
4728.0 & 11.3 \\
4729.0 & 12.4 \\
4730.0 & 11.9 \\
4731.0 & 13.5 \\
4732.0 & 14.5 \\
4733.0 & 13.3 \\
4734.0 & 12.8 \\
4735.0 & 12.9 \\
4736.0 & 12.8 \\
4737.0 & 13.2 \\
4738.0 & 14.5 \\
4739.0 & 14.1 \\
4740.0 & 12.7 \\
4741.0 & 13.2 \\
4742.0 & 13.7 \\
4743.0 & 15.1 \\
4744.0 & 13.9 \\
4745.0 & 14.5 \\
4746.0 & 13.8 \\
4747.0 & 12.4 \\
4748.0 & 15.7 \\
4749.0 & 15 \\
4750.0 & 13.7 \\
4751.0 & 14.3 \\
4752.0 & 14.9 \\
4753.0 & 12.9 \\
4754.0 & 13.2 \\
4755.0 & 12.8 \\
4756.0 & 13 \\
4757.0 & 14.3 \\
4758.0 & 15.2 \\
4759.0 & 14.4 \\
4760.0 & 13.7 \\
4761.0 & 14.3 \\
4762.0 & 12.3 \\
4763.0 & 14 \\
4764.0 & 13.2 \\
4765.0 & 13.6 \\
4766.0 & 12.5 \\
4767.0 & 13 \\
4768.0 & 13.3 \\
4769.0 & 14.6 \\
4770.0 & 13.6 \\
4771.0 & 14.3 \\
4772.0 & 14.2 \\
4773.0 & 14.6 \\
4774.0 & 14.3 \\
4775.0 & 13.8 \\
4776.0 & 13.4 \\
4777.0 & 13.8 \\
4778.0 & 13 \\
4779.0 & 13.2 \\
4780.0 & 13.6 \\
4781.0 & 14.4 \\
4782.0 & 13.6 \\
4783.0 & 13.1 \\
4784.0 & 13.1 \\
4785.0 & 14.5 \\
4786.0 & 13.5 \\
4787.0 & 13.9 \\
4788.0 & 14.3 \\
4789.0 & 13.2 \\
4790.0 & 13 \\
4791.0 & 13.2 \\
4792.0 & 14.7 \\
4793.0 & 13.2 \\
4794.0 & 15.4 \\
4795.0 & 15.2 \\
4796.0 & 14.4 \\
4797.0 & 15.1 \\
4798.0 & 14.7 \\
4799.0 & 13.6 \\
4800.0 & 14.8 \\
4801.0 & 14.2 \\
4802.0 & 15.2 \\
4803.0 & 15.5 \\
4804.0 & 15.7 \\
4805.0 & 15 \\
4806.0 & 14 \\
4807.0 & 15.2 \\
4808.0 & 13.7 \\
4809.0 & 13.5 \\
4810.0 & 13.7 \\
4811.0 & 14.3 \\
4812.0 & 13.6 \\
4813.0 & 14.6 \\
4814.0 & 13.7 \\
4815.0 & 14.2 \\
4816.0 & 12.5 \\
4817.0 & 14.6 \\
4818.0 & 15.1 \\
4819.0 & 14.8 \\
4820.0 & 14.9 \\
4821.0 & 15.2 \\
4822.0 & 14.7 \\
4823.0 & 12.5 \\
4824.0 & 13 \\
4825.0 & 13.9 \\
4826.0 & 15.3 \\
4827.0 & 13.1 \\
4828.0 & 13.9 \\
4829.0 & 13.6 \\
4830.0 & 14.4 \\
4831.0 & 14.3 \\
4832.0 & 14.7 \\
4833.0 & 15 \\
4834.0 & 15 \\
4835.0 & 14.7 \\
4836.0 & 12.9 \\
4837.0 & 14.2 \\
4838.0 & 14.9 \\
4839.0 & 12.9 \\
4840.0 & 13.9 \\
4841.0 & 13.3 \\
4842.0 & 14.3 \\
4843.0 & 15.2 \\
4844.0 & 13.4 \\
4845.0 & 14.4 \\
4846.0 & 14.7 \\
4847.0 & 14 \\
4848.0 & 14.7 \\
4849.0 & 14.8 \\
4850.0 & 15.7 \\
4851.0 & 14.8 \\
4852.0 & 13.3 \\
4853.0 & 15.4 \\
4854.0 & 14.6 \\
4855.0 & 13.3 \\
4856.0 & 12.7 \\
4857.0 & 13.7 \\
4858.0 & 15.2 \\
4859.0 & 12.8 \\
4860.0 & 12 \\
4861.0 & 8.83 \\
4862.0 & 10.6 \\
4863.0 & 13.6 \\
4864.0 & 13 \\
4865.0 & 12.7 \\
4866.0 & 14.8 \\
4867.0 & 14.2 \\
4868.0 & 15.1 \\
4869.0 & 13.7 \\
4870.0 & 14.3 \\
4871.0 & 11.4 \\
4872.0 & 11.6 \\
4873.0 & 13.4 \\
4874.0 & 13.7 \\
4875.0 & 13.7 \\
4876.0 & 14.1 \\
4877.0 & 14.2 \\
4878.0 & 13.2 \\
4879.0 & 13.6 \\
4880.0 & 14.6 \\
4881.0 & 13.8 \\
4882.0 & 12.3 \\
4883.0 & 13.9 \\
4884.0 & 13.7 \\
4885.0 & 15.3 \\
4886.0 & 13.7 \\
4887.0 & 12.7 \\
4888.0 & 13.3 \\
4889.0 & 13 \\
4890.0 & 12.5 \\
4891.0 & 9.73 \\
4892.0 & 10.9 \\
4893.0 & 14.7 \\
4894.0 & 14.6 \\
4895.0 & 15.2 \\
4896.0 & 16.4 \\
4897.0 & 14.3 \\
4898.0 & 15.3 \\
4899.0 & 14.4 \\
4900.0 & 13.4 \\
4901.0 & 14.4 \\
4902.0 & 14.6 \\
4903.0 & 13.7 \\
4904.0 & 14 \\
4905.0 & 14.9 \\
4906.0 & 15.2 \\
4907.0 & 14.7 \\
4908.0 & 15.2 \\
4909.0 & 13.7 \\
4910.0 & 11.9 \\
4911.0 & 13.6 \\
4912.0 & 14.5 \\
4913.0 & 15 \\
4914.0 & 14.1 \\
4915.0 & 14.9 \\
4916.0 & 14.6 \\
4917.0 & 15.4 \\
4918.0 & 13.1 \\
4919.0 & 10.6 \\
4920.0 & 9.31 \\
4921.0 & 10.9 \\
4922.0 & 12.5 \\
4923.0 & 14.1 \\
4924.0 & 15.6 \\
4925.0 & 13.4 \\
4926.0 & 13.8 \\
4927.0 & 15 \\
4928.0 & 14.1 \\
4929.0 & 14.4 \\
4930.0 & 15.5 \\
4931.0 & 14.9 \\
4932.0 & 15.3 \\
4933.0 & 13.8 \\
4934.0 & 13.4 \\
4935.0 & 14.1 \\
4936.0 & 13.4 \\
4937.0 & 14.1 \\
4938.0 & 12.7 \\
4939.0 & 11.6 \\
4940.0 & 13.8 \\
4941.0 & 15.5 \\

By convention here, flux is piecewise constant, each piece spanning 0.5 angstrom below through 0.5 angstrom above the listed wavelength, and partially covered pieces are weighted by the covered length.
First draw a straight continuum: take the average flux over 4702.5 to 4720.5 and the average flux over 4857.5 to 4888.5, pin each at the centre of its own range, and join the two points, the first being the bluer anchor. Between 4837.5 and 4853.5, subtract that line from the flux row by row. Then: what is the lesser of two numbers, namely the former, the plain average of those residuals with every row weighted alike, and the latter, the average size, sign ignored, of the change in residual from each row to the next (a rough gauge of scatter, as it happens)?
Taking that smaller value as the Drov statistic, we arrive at 0.9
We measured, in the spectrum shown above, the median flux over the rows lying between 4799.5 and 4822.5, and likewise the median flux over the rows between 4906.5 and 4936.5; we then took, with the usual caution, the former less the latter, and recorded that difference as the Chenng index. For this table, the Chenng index 0.5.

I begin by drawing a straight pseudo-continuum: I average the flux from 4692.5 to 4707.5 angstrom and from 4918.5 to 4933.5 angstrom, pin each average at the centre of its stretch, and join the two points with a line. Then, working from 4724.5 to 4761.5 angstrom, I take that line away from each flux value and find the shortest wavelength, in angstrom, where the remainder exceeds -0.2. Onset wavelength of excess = 4725.0 angstrom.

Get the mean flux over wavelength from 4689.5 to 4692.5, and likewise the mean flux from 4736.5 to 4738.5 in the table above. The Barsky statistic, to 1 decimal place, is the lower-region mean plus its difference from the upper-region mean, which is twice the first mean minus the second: 12.7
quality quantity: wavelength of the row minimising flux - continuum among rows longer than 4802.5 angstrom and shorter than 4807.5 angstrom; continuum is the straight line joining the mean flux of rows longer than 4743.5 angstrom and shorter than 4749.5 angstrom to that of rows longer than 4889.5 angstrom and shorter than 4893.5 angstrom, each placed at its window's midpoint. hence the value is 4806.0 angstrom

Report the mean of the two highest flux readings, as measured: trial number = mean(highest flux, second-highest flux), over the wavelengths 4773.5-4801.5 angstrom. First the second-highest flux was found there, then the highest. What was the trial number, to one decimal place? 15.3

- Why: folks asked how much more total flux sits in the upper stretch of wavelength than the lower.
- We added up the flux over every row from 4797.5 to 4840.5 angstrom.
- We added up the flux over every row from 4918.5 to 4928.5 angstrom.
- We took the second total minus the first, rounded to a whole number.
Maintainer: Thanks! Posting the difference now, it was -484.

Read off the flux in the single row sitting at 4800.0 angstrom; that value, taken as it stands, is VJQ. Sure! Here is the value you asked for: 14.8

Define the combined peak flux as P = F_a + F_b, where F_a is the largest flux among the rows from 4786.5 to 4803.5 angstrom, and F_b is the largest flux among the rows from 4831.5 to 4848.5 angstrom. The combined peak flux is 30.7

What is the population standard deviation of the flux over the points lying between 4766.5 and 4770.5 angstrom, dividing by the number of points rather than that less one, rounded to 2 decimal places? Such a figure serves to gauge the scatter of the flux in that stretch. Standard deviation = 0.60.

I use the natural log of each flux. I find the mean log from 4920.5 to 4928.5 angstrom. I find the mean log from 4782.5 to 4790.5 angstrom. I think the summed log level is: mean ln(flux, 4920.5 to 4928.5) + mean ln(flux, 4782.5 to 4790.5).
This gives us 5.22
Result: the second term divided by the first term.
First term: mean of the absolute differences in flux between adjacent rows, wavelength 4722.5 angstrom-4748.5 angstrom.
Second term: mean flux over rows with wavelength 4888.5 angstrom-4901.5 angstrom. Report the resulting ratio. 12.6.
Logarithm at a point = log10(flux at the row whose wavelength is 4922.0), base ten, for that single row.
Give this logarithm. 1.10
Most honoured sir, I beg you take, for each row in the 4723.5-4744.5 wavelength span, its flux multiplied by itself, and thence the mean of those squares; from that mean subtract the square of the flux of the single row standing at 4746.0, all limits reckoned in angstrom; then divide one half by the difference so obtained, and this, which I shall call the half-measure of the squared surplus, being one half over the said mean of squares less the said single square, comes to -0.22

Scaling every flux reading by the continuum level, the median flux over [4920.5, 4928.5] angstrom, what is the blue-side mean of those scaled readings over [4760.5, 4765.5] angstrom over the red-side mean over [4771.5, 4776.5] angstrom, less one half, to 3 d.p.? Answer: 0.459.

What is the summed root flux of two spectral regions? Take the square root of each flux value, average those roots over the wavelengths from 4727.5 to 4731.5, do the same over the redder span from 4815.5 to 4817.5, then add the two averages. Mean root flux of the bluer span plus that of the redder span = 7.18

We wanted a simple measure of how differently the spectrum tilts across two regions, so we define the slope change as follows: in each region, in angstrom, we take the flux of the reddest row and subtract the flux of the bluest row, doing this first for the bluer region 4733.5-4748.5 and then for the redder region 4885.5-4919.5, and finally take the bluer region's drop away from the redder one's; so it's -6.0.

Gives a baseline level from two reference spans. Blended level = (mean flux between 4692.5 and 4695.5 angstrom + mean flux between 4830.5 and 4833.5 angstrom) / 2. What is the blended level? 14.53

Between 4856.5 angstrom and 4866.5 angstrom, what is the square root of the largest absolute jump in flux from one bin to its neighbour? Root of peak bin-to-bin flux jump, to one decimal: 1.8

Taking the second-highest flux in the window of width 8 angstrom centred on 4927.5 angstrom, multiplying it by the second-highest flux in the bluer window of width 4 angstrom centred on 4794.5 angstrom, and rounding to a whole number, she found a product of 236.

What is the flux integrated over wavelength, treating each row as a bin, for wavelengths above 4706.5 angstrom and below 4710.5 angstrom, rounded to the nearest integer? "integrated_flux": 51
